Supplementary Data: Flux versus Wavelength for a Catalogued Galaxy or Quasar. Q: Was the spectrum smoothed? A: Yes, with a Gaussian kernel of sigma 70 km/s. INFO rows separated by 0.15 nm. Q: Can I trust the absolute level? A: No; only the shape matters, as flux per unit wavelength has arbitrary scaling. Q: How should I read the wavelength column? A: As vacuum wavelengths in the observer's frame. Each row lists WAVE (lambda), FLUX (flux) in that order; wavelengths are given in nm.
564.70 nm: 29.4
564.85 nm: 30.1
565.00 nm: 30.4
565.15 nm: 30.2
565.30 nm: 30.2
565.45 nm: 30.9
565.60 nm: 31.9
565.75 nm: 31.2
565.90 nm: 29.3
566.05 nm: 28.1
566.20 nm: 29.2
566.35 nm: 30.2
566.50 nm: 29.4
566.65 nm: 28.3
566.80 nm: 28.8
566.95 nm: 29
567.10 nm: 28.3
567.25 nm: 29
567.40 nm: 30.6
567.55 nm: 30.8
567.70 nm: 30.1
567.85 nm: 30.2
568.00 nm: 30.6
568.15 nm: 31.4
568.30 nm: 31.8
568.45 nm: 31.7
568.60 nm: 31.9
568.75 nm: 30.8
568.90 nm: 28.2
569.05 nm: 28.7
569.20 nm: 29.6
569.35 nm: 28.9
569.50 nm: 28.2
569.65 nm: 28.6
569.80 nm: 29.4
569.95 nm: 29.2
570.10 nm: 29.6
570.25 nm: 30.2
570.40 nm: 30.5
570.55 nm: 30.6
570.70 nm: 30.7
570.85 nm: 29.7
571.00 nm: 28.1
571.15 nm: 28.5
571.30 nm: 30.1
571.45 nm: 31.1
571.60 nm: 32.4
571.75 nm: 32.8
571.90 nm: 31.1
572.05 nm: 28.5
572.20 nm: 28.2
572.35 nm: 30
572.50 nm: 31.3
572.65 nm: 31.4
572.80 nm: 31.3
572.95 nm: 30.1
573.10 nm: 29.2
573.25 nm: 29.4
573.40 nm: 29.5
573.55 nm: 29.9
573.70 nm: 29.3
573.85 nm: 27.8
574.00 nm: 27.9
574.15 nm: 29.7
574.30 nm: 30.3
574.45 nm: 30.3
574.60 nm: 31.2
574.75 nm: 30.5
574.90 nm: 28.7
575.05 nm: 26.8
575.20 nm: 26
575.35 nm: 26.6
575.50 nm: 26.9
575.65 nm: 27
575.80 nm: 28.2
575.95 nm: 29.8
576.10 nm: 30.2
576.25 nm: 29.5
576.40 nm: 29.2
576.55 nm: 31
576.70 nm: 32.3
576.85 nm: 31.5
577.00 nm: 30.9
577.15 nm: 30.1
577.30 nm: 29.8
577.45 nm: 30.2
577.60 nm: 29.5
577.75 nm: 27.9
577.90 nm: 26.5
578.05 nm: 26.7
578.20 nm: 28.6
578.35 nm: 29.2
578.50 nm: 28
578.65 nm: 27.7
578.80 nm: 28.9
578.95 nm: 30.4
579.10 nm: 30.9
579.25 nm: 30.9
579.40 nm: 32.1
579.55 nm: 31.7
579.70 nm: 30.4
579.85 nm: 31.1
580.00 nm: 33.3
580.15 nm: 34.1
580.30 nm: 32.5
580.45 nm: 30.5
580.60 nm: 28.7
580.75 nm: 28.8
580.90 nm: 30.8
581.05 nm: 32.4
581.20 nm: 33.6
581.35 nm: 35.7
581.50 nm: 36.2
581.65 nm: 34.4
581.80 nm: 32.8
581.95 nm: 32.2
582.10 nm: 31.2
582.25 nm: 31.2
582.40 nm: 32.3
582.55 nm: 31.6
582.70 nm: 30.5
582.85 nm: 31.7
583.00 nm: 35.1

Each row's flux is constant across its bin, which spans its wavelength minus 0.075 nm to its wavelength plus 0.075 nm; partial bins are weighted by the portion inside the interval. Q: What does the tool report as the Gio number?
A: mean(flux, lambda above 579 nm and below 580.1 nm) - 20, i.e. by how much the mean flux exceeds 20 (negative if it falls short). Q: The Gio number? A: 11.5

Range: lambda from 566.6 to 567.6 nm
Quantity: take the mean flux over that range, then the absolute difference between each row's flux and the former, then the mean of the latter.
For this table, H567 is 0.82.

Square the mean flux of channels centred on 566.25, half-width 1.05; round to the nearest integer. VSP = 874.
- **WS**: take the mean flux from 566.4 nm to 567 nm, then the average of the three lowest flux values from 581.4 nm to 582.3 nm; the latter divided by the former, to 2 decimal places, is 1.09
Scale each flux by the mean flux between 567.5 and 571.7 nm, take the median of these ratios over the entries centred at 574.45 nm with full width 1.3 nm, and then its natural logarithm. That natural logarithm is -0.012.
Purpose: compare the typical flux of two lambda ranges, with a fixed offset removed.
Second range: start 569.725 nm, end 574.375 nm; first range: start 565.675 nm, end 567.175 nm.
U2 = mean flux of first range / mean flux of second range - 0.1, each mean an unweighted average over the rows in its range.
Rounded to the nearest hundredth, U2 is 0.87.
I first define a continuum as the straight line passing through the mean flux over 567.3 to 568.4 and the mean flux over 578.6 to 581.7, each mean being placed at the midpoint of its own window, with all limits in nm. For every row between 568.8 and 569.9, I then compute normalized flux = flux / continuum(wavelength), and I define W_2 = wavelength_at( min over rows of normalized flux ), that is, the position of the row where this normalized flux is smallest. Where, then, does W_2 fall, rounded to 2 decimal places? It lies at 569.50 nm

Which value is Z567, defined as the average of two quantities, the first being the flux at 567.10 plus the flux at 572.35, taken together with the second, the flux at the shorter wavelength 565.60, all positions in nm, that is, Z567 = 45.1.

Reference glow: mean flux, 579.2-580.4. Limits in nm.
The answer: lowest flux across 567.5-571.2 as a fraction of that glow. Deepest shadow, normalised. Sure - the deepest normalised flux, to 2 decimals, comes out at 0.88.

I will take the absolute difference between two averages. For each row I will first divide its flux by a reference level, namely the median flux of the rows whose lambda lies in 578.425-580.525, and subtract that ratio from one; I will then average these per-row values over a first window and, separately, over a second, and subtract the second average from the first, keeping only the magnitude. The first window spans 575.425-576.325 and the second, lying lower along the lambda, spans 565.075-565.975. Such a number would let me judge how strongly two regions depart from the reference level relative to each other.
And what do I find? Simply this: 0.065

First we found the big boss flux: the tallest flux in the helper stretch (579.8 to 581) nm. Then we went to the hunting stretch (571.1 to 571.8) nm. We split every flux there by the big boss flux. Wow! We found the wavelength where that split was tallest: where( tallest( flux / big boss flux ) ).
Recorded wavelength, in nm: 571.75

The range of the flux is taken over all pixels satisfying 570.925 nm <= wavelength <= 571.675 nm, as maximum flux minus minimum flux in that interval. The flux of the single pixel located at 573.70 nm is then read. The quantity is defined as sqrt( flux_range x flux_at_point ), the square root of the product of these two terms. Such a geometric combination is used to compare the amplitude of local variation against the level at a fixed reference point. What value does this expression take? 11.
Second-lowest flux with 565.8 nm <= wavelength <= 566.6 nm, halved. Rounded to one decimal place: 14.6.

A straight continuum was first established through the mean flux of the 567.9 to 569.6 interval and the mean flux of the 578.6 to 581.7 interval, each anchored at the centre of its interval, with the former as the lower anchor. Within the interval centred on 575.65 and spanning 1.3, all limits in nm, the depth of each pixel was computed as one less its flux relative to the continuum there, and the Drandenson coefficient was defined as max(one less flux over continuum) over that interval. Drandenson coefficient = 0.16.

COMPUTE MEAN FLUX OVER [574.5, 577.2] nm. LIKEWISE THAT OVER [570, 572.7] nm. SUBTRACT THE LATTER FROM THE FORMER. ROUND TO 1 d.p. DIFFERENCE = -1.0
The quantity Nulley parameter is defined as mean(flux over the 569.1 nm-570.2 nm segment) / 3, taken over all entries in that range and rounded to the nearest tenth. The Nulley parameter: 9.7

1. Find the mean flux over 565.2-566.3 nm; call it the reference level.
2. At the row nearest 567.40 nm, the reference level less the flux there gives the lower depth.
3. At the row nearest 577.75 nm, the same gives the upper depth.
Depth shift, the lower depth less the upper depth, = -3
